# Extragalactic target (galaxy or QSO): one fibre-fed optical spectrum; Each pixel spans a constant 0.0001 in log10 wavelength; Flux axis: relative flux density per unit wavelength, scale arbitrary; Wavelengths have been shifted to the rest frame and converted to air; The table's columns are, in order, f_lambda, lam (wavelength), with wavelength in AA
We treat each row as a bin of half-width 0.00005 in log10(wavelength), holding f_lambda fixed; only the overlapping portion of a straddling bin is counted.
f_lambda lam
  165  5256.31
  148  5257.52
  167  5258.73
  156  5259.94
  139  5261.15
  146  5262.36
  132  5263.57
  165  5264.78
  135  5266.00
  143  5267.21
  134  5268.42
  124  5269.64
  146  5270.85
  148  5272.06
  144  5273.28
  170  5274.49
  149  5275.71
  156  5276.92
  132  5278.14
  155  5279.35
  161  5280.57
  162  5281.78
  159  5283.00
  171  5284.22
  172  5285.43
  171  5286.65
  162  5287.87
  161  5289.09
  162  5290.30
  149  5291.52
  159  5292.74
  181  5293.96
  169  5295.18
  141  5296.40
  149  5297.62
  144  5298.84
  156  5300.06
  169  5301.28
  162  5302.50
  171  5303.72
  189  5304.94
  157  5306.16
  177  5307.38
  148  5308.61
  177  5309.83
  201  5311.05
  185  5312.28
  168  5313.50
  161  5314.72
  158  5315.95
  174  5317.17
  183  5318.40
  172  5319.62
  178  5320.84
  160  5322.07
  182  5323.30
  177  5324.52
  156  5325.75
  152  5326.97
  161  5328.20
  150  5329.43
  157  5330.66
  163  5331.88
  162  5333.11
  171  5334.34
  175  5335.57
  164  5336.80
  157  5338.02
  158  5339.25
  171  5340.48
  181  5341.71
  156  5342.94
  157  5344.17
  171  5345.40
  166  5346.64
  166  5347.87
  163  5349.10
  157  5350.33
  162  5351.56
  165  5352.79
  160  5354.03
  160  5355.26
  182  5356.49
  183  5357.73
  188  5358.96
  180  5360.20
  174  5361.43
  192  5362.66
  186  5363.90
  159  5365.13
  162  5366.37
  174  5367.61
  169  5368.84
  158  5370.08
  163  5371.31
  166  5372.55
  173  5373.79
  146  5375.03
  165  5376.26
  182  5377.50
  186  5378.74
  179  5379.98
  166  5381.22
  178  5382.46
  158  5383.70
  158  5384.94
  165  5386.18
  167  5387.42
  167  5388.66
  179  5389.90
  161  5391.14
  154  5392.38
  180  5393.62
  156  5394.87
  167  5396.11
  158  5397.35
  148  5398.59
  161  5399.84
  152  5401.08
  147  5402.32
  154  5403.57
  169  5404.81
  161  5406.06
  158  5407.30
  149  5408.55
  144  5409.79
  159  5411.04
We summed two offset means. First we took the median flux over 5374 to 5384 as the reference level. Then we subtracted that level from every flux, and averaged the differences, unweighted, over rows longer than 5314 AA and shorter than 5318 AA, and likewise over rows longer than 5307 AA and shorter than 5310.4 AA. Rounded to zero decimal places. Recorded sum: -12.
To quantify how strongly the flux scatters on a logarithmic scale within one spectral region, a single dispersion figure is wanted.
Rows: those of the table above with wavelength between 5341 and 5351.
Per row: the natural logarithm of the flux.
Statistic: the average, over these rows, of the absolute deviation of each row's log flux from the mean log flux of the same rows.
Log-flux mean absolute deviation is 0.039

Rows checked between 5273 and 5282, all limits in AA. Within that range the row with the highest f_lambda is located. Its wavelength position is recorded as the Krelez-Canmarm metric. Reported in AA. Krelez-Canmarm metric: 5274.49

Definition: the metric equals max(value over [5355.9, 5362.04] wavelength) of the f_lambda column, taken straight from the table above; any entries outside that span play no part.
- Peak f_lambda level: 188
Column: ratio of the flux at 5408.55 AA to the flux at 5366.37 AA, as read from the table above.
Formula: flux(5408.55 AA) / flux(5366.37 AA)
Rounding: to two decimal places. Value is 0.92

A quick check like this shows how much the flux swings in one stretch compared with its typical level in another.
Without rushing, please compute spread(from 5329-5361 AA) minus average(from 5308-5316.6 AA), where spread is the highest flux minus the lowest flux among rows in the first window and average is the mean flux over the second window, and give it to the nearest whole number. -133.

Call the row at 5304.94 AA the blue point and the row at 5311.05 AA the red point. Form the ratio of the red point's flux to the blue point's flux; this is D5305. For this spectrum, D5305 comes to 1.06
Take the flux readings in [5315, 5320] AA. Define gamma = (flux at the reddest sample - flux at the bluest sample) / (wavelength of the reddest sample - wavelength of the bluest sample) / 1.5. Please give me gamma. 2.5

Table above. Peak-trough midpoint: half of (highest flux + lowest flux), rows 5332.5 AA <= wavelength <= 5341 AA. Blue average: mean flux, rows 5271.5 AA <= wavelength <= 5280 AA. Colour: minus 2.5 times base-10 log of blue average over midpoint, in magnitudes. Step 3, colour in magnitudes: 0.11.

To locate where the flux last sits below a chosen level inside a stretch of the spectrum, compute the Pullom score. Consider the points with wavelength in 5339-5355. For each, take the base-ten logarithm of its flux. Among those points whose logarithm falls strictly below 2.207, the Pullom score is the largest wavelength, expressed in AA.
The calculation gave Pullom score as 5354.03 AA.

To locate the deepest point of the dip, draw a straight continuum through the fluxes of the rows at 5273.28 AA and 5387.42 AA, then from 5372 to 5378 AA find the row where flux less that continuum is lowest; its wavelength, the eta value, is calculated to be 5375.03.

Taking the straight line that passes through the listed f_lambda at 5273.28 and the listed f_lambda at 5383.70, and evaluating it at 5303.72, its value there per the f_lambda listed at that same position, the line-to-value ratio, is 0.86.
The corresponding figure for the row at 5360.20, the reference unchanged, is 0.86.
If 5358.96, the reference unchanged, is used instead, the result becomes 0.82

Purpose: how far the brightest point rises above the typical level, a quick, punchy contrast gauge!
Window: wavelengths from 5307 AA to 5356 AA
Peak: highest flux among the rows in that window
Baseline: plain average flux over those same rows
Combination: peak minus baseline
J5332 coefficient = 34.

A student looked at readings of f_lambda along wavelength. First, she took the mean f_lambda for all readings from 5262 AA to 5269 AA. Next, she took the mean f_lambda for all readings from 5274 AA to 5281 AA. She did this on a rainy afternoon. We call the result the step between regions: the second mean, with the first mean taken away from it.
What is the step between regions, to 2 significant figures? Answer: 11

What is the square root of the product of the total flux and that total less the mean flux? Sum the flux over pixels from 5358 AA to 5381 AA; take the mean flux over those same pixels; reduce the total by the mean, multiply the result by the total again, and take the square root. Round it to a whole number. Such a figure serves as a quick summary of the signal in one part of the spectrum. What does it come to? 3015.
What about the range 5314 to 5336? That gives 2908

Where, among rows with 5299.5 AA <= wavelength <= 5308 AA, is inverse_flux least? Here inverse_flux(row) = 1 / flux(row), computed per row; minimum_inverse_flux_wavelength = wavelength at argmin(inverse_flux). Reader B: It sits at 5304.94 AA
